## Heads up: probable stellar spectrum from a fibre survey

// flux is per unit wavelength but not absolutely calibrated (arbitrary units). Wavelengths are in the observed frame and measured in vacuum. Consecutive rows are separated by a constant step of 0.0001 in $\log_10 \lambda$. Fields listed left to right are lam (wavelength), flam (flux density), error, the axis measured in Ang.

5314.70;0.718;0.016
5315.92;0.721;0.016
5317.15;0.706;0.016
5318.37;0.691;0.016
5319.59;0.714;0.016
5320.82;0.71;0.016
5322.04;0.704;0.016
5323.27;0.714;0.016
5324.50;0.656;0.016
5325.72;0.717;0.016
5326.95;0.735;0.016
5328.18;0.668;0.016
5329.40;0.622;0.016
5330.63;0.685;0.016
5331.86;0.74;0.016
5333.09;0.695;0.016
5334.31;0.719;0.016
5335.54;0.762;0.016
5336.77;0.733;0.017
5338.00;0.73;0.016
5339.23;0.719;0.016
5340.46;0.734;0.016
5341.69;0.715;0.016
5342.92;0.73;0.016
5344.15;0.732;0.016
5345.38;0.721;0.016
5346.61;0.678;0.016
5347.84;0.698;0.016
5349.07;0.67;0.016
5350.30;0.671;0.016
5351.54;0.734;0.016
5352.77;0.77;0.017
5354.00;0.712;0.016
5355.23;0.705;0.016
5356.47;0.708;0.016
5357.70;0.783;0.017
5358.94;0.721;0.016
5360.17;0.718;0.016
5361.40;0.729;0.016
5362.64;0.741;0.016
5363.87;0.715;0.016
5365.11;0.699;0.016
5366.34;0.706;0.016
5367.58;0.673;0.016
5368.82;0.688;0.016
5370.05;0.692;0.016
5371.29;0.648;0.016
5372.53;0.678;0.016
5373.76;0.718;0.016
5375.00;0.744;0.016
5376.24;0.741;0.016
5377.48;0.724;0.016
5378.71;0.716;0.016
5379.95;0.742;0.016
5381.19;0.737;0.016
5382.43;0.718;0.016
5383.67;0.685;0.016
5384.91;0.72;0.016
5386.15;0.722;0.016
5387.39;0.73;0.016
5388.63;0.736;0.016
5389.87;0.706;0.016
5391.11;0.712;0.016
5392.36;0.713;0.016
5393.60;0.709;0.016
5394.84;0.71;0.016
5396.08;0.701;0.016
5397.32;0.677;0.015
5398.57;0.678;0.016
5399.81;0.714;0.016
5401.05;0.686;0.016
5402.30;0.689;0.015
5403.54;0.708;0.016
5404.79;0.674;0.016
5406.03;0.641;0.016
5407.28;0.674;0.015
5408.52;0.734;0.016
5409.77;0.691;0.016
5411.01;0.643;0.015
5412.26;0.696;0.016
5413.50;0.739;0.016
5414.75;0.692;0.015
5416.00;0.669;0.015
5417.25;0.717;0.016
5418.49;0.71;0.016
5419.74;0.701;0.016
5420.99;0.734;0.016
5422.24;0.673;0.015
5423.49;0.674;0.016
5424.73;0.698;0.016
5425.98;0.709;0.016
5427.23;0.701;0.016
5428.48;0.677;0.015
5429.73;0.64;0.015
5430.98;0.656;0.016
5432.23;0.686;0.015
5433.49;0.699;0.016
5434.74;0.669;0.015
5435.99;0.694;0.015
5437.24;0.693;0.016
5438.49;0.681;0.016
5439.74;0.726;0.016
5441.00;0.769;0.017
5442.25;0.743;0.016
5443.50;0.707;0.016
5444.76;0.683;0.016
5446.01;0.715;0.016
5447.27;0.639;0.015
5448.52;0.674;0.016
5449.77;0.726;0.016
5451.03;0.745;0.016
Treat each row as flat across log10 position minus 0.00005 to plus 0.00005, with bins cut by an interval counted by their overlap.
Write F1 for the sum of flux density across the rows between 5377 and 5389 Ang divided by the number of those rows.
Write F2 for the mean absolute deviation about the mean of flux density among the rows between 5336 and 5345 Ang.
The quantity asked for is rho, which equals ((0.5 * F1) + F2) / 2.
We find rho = 0.184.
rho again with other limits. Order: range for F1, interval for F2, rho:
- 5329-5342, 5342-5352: 0.191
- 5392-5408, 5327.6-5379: 0.185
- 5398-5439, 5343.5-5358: 0.186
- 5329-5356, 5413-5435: 0.188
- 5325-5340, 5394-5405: 0.184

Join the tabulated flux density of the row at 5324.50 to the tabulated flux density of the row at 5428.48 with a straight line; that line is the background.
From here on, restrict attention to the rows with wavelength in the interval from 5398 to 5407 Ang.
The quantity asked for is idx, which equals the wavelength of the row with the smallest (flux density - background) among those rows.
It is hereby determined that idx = 5406.03 Ang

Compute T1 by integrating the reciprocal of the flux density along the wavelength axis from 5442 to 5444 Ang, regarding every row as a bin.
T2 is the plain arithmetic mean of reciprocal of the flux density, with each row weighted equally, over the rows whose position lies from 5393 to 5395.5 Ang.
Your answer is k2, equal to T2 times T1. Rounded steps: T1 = 2.8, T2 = 1.41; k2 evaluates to 3.9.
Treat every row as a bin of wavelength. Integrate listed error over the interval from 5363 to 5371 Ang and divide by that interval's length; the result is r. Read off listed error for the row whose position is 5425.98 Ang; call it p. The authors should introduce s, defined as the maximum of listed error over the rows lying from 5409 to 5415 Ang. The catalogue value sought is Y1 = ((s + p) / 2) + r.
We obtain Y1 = 0.0320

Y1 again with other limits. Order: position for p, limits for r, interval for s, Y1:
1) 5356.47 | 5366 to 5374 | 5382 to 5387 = 0.0320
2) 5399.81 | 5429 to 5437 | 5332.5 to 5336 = 0.0314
